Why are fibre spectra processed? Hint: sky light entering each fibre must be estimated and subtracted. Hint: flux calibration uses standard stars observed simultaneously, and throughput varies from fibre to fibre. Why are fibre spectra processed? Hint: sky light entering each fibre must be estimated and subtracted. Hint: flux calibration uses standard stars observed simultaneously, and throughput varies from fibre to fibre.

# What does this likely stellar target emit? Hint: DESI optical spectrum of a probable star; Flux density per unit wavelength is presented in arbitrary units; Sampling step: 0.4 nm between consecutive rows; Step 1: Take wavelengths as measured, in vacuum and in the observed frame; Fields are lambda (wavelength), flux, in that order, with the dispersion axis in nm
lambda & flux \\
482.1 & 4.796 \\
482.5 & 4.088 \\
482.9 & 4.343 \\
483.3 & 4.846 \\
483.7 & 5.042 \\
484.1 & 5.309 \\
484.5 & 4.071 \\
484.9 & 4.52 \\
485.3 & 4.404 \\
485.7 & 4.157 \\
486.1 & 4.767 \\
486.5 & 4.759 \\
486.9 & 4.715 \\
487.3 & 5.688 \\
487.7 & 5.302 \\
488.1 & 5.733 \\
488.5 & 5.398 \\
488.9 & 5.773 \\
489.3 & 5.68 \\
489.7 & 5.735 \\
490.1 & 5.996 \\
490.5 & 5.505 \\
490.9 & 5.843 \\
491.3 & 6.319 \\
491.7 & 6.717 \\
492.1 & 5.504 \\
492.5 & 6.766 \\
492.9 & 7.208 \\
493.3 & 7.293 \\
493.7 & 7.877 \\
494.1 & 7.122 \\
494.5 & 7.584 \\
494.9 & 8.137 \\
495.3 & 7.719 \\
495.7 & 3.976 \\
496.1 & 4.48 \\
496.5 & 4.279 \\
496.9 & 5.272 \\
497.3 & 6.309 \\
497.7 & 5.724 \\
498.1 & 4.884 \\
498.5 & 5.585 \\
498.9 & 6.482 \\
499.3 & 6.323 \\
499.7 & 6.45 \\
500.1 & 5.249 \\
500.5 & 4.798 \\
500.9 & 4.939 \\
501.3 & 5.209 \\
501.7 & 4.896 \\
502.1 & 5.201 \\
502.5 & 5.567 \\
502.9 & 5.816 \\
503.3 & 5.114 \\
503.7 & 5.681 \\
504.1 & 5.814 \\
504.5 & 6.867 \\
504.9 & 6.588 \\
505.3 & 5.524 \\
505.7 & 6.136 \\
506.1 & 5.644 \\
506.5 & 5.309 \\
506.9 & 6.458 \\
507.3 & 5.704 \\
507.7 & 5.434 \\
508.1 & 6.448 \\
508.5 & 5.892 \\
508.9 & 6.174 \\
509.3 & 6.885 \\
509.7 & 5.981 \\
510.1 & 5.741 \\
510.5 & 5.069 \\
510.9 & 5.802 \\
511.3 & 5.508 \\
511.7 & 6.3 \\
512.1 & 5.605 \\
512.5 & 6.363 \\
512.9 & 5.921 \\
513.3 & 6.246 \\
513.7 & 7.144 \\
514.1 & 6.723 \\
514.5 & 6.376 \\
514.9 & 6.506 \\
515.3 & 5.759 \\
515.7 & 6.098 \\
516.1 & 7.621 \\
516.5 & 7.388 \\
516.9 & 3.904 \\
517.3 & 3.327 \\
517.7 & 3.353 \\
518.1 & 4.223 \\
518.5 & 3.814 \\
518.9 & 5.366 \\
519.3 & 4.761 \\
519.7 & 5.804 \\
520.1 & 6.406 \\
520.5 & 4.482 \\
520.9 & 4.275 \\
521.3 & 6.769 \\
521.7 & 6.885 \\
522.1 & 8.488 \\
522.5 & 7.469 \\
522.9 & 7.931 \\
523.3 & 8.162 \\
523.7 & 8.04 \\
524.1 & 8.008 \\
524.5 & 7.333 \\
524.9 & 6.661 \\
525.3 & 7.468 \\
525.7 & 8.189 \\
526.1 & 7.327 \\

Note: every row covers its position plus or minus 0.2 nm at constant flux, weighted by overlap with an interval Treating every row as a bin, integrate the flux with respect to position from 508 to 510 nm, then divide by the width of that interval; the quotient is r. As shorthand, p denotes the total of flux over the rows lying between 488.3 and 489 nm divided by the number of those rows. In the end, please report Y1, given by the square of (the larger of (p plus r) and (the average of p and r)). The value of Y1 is 140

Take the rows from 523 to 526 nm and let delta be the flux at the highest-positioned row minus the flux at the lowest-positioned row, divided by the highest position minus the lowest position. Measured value 0.0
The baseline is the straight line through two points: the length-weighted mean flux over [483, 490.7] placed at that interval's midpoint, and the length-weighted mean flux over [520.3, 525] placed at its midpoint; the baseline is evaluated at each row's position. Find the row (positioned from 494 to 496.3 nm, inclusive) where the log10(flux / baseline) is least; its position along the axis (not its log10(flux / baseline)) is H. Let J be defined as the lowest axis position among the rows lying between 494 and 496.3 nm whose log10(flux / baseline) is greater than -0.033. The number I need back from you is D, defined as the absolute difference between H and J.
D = 1.60 nm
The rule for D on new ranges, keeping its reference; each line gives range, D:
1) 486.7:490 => 0.40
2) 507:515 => 2.40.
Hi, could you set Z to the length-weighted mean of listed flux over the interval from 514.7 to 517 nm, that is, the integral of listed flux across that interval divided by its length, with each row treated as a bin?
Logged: 6.3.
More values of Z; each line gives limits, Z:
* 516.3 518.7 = 4.3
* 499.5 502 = 5.3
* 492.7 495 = 7.5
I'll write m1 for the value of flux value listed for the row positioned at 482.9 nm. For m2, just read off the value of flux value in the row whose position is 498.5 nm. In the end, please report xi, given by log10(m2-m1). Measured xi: 0.09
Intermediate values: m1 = 4.343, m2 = 5.585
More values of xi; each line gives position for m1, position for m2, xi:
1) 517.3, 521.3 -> 0.54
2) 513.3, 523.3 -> 0.28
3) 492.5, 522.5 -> -0.15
